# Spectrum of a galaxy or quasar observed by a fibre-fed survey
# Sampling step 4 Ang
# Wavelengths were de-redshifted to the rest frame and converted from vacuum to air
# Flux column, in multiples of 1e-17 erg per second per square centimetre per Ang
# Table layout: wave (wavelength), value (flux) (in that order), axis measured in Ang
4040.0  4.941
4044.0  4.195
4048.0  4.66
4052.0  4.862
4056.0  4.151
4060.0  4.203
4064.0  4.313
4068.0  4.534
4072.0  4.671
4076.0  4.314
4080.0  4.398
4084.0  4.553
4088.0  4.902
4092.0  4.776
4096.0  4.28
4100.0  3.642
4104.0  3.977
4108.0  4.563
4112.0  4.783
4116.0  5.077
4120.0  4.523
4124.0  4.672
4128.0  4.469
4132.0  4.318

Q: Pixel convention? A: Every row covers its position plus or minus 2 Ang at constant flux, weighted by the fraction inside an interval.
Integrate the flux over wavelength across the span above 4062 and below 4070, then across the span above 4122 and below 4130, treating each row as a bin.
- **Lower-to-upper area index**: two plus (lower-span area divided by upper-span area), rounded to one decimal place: 3.0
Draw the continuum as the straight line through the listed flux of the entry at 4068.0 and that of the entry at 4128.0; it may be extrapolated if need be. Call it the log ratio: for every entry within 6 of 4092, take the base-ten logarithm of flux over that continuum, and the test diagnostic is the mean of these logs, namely 0.013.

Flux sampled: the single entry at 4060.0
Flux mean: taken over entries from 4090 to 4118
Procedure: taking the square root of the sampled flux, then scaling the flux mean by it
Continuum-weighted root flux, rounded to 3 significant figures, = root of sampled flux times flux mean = 9.11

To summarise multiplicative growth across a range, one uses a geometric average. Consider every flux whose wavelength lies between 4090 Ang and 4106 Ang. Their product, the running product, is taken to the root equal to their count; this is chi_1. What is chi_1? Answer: 4.1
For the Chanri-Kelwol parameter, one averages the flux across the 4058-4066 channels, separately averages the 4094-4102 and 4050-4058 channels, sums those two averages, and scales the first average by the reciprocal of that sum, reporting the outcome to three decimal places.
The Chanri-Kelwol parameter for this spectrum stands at 0.503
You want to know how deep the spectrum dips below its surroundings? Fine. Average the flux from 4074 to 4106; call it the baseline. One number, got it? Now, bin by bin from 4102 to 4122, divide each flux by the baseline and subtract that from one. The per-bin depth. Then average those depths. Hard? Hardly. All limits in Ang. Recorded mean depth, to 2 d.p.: -0.05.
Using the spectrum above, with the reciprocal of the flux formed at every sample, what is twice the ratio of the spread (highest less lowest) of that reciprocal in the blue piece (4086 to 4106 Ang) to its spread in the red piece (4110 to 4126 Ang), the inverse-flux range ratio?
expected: 5.9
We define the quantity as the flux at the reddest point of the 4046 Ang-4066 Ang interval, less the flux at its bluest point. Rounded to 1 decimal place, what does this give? -0.3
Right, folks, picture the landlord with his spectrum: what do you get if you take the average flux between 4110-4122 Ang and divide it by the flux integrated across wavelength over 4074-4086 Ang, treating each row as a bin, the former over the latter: 0.090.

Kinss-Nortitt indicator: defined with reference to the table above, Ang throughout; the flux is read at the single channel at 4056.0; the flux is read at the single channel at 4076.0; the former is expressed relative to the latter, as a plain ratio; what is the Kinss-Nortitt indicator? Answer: 0.96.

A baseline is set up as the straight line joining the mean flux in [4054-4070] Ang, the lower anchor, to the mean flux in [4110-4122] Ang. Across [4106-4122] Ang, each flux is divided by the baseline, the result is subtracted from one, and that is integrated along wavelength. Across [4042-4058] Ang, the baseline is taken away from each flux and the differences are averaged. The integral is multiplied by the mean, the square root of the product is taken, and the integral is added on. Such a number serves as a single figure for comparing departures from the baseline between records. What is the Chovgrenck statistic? 0.32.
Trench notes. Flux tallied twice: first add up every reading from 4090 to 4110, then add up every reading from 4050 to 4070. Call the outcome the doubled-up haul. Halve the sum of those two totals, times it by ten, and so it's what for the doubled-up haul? 217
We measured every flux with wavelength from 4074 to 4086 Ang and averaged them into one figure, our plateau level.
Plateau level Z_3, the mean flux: 4.42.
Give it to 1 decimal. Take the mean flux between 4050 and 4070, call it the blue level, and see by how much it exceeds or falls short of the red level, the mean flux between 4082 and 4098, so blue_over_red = -0.2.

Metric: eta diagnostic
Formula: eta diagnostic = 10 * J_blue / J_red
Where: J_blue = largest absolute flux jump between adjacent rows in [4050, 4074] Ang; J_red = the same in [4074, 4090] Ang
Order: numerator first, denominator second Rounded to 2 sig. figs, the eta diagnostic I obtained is 20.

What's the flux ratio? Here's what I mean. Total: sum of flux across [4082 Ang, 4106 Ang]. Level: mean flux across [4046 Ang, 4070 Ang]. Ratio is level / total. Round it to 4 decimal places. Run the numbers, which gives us 0.1704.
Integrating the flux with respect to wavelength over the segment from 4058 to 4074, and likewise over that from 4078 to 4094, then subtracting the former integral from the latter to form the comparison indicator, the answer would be 4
